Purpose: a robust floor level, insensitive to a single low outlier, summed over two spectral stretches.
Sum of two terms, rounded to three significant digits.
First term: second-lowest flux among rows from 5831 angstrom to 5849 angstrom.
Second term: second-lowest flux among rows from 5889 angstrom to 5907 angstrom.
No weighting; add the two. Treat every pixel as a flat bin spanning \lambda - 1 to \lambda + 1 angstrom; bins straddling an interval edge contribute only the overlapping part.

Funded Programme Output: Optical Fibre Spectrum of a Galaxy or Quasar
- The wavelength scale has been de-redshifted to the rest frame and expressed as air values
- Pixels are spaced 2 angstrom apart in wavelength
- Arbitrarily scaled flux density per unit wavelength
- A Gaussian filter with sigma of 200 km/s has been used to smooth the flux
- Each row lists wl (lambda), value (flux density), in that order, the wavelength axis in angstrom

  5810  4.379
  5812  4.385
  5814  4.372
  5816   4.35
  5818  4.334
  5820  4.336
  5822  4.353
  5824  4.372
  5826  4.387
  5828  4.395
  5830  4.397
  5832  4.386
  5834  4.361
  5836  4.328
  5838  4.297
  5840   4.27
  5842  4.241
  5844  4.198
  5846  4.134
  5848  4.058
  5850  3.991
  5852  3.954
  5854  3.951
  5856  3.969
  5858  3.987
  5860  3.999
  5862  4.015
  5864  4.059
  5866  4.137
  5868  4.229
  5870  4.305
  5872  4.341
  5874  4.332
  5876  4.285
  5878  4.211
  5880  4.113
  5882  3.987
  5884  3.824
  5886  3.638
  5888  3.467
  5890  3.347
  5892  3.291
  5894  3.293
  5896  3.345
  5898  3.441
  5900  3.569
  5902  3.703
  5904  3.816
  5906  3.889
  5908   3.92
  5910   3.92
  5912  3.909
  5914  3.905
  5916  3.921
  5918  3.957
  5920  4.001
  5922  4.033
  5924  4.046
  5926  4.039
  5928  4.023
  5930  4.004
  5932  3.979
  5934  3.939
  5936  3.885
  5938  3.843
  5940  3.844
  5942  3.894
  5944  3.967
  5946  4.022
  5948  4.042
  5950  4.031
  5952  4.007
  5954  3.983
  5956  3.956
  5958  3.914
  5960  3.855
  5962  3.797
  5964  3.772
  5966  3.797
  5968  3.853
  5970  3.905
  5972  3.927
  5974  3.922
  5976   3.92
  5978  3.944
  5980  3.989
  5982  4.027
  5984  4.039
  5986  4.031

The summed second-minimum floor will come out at 7.43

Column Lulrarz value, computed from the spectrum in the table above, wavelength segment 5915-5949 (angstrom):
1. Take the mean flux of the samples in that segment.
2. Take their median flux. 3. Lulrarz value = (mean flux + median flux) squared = 63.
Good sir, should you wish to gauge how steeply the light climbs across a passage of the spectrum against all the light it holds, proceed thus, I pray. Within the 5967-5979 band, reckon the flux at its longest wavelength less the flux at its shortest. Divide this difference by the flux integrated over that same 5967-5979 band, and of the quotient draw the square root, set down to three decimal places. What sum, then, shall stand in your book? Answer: 0.044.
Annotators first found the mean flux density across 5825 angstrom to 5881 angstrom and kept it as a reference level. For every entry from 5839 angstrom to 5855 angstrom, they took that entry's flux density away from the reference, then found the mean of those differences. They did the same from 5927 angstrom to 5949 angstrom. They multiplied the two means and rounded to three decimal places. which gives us 0.022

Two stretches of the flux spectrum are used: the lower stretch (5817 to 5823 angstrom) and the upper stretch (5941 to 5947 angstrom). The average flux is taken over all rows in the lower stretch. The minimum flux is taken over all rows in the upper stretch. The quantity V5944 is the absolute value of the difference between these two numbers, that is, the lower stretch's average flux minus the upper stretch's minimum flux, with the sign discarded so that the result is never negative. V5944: 0.45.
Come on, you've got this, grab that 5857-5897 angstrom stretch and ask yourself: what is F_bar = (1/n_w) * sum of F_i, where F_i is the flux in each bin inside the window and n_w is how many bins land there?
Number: 3.91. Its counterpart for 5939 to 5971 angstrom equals 3.91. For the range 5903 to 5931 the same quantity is 3.96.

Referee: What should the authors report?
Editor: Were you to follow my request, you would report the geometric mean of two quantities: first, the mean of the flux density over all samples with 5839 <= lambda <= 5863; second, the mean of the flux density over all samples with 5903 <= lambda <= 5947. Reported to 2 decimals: 4.00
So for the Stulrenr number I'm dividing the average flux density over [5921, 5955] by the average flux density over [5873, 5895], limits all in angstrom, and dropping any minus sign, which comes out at 1.05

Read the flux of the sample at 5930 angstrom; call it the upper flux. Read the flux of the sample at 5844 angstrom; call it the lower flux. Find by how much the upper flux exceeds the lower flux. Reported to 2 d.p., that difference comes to -0.19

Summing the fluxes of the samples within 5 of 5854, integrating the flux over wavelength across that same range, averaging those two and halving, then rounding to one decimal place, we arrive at 14.9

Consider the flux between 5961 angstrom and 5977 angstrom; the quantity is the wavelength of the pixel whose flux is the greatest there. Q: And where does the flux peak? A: 5972 angstrom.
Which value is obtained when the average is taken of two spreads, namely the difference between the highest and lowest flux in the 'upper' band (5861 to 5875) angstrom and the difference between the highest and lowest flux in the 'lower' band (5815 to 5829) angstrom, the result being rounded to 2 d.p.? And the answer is 0.19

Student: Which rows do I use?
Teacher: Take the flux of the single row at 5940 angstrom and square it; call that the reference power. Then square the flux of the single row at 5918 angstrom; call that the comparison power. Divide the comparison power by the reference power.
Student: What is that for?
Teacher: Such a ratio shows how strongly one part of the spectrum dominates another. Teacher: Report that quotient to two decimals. 1.06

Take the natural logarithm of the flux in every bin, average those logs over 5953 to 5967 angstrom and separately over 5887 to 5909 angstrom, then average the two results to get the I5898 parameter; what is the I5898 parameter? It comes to 1.31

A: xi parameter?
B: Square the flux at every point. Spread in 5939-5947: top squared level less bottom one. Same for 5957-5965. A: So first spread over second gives 1.3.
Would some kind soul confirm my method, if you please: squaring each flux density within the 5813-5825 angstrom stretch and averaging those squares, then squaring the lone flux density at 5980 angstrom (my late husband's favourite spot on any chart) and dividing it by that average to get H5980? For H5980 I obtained 0.84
